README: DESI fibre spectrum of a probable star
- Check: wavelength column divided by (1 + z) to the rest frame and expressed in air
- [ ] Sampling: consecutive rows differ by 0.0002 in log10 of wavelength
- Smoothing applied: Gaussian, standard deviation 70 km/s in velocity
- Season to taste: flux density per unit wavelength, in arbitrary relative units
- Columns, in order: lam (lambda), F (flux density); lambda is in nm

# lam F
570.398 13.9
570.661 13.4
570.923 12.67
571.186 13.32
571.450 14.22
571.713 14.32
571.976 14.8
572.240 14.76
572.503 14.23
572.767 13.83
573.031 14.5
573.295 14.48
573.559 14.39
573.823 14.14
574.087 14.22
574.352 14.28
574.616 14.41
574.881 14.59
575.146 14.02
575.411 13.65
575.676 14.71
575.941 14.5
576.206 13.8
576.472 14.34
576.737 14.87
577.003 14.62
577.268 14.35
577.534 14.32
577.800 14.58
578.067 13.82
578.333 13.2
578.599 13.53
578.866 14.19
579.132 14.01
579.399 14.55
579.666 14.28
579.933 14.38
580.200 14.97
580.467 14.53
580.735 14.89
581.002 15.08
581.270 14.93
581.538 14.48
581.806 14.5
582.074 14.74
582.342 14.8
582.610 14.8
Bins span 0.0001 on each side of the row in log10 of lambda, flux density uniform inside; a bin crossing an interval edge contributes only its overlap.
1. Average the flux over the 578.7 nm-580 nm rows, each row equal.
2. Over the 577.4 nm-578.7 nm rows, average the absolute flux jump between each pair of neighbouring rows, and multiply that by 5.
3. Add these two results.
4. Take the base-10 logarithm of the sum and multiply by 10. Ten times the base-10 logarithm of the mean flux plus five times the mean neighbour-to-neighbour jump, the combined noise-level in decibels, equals 12.2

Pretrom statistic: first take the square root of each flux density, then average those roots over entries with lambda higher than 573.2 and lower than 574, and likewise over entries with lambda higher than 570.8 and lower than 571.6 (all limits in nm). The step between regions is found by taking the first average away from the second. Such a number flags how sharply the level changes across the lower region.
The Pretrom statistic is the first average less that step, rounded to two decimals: 3.91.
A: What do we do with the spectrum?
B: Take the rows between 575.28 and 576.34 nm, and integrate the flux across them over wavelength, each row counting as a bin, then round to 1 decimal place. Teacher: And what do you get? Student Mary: 15.0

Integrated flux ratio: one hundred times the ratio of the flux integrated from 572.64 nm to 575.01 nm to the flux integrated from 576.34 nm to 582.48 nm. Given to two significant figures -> 38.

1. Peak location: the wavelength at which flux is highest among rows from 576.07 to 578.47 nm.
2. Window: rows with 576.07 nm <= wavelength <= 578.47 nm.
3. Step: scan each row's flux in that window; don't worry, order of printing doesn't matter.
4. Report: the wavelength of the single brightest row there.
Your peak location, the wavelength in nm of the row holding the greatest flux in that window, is 576.737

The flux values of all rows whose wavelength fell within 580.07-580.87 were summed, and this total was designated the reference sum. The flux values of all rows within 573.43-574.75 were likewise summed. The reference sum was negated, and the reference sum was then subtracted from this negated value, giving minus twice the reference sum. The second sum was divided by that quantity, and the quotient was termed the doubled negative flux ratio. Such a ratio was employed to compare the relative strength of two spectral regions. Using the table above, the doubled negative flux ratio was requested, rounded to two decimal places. -0.80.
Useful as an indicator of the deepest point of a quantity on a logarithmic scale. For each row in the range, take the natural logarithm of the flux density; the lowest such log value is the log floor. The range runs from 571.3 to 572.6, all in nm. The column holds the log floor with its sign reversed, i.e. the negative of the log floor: -2.65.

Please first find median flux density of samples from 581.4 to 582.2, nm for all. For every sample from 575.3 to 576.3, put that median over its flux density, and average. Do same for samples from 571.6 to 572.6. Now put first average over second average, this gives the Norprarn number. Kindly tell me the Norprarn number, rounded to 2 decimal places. 1.03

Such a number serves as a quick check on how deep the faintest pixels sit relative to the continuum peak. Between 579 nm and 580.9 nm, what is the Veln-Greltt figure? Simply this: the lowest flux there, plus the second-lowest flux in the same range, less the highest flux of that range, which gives 13.3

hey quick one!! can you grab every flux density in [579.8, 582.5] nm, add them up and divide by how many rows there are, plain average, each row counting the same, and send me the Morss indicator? 14.7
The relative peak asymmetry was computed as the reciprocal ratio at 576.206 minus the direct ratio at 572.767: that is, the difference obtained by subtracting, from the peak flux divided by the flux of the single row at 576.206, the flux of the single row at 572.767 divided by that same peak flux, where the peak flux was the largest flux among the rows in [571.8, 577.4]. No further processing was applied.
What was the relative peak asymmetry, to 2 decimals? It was 0.15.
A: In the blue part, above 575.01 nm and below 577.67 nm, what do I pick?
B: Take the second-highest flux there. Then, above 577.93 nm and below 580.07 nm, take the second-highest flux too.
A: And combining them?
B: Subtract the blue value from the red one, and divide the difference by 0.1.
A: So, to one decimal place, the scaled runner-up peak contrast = -3.3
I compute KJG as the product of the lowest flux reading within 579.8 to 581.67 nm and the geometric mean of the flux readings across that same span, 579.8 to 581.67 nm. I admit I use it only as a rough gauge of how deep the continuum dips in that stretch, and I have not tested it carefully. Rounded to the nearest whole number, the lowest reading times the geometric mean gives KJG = 212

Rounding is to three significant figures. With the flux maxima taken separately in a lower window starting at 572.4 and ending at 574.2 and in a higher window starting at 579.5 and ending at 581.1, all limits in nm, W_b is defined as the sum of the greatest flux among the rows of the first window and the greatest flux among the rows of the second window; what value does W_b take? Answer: 29.6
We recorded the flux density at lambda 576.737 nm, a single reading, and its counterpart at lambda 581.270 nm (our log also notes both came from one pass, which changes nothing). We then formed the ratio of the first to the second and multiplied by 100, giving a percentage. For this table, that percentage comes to 99.6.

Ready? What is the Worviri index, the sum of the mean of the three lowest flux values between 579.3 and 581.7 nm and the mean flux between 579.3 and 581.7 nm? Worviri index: 29.1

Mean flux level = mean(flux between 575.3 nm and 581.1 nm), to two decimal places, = 14.33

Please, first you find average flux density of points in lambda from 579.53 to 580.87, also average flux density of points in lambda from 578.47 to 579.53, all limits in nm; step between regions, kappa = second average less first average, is -0.54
